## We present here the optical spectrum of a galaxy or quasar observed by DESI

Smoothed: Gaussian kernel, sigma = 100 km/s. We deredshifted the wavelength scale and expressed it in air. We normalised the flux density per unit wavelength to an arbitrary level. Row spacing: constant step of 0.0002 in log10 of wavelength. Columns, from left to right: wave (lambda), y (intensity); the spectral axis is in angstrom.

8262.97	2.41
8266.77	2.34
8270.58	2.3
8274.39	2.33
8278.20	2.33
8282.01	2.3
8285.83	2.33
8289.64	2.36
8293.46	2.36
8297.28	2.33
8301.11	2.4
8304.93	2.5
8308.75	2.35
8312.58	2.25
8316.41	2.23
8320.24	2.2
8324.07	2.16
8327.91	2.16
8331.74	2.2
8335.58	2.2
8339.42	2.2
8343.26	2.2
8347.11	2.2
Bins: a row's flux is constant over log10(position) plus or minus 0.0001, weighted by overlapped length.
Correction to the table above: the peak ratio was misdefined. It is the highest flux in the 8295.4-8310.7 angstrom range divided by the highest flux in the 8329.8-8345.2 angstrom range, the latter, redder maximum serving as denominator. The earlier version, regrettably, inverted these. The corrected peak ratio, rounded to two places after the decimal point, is 1.14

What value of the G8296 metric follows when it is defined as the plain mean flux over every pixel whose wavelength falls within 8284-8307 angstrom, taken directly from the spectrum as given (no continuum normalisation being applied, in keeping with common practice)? 2.38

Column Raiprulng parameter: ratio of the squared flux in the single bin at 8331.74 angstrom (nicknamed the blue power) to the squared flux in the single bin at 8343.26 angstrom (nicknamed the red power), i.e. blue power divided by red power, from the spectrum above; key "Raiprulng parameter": 1.00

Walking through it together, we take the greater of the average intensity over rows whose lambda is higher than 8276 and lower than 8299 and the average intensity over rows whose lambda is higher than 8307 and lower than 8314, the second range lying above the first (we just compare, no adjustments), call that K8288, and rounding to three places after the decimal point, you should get 2.335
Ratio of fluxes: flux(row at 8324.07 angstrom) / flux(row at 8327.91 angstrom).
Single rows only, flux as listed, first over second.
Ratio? 1.00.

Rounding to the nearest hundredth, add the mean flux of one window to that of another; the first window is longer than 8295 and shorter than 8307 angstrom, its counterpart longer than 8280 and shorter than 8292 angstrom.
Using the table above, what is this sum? 4.74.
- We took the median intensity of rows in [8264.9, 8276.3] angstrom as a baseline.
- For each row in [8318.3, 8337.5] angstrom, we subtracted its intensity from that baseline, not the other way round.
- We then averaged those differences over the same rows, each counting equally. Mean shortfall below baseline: 0.15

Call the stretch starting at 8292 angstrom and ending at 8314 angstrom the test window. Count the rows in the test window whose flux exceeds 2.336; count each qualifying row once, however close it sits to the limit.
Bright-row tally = 4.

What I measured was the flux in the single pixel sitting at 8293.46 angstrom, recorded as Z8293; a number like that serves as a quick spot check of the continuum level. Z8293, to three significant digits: 2.36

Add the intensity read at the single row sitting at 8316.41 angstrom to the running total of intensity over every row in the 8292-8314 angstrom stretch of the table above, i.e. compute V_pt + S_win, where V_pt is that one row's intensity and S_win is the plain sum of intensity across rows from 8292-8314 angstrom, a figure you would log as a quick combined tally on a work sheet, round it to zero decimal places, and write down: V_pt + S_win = 16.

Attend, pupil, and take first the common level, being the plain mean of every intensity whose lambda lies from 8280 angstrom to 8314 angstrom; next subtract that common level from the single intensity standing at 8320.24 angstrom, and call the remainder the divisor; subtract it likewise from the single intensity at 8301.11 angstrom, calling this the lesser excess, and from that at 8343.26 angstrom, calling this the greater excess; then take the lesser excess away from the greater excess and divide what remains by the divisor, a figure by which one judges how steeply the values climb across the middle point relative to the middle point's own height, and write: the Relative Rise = 1.3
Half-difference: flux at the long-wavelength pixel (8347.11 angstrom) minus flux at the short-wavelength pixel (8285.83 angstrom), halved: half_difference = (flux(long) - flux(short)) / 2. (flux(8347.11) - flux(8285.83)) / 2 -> -0.065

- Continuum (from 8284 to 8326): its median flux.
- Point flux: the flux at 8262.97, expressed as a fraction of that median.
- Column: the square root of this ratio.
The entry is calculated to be 1.02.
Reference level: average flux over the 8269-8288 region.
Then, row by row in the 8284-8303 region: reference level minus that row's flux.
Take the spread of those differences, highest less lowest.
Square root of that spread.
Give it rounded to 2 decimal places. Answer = 0.26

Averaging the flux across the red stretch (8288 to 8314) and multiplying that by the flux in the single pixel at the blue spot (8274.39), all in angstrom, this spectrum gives 5.51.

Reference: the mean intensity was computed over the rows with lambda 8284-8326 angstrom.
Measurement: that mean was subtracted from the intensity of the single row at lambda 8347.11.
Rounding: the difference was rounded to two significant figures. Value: -0.12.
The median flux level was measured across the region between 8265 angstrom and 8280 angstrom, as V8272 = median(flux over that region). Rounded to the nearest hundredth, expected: 2.33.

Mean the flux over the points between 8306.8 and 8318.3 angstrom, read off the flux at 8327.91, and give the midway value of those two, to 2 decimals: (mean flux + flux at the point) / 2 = 2.22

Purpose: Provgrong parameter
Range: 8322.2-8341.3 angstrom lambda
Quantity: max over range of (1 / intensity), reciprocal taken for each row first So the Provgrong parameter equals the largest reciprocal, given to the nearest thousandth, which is 0.463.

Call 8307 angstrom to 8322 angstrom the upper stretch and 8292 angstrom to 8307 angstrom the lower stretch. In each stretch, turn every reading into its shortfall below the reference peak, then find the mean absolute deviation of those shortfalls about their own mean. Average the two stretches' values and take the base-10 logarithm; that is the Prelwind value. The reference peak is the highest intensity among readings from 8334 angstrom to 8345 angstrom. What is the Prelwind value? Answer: -1.31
